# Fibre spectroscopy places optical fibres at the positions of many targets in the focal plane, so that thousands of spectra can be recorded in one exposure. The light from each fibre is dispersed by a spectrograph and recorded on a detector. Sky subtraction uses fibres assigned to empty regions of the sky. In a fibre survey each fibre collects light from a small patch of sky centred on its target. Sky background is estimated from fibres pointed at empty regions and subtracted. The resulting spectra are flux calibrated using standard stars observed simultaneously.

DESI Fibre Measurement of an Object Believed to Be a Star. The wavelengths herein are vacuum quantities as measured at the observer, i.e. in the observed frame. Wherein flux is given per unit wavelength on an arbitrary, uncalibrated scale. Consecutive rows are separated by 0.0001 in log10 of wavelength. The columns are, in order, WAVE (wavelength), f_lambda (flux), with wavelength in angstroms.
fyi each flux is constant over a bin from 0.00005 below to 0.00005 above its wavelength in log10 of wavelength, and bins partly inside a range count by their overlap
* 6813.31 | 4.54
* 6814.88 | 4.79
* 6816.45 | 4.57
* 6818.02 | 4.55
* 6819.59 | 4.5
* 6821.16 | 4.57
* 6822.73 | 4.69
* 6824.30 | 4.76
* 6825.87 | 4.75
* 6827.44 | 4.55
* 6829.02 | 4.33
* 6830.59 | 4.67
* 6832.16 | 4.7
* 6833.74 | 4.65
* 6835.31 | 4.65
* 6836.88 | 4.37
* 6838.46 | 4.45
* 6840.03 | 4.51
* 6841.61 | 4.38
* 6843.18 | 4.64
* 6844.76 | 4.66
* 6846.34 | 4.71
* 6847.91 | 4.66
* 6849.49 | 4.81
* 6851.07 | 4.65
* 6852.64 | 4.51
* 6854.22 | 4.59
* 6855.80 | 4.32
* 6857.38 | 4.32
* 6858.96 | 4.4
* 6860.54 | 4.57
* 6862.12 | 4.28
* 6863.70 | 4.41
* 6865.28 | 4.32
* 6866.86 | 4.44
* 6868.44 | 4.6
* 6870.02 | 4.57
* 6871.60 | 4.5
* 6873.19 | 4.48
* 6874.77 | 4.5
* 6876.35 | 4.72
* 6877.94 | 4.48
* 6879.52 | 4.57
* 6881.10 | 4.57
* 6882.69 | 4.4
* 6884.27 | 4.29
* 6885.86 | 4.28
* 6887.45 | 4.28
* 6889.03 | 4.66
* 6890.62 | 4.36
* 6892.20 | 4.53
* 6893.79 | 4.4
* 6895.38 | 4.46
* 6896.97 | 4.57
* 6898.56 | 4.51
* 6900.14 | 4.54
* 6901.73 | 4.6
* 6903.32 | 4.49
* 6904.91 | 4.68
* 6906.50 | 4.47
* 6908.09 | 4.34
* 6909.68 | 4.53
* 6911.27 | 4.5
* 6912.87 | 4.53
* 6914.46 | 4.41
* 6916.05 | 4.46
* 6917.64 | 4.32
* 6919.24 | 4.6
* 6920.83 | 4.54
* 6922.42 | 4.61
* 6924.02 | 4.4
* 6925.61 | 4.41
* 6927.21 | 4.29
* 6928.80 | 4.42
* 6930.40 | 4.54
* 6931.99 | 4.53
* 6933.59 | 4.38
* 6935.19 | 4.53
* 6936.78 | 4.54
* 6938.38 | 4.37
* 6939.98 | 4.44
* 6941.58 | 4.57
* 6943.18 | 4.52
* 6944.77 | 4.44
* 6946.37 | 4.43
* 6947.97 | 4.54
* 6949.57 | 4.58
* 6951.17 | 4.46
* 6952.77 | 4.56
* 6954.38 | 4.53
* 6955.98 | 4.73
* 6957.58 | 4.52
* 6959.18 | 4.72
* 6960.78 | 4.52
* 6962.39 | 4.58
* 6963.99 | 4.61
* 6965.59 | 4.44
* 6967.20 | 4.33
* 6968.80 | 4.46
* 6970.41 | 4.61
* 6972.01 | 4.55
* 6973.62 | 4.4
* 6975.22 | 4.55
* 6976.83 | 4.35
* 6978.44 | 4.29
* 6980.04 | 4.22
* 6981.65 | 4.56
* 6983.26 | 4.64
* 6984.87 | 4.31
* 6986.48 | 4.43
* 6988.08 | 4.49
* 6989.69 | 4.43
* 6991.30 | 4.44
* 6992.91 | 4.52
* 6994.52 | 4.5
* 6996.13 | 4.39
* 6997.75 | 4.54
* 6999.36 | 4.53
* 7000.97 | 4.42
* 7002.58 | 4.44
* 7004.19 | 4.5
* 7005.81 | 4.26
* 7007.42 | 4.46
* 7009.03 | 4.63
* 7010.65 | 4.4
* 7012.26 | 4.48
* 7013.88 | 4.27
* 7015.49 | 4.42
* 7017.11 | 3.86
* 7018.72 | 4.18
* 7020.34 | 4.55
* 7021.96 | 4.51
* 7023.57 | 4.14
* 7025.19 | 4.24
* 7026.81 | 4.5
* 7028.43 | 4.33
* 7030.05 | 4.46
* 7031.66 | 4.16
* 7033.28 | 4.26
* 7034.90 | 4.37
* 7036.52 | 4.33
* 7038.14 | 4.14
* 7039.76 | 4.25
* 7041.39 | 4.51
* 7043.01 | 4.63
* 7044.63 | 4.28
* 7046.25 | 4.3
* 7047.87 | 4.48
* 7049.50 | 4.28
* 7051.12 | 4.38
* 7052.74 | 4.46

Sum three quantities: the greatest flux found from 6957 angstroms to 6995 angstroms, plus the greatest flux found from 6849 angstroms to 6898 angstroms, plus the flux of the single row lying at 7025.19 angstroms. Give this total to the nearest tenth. 13.8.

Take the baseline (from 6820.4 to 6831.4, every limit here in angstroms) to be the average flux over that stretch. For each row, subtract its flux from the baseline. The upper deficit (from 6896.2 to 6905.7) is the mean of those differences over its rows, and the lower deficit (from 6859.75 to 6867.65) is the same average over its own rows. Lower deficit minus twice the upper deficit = 0.11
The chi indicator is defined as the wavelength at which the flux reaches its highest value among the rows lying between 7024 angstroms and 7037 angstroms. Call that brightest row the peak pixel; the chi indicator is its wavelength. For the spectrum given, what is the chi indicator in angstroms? 7026.81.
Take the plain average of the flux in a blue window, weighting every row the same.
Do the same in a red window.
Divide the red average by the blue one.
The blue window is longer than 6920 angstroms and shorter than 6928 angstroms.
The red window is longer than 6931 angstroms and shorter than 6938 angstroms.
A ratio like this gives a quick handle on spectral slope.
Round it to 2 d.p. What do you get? 1.01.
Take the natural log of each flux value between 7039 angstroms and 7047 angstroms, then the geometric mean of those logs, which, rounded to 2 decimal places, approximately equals 1.48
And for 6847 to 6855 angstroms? 1.54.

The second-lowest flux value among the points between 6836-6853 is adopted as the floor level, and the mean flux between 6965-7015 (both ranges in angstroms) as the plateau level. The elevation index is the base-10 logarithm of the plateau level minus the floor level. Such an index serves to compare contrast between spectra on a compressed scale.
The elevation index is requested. -1.18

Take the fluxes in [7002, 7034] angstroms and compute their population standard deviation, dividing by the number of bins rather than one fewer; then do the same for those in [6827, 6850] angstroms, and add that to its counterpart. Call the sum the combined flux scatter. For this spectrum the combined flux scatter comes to 0.32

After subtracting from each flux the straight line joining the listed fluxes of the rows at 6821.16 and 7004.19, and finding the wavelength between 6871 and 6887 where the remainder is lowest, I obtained 6885.86 angstroms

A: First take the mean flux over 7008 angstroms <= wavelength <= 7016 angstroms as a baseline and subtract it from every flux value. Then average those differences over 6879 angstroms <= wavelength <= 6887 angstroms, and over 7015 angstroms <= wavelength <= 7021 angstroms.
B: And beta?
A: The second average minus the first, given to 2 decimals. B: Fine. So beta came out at -0.17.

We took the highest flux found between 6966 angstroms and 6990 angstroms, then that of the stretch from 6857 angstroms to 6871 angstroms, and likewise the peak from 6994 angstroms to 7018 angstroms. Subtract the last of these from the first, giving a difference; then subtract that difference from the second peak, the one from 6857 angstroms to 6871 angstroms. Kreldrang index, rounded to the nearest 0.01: 4.59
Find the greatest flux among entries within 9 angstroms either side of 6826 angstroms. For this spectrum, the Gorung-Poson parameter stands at 4.76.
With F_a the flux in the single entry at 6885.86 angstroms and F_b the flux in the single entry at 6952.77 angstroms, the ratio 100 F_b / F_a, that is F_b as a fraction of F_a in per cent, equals 106.5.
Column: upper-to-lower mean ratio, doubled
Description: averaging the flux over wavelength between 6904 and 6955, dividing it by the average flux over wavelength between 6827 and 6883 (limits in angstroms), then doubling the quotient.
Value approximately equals 1.98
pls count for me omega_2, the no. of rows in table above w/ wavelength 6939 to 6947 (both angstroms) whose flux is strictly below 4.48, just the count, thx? 3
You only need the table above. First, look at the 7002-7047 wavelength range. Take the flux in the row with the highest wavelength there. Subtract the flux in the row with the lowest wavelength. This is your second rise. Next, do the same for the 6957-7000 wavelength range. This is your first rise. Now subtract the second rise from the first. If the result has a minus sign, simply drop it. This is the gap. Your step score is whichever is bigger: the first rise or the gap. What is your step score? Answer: 0.15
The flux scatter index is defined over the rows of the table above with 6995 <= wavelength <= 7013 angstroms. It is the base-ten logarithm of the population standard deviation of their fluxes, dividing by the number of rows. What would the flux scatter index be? -1.04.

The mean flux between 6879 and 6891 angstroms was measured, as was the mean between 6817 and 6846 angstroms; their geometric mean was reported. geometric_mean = 4.50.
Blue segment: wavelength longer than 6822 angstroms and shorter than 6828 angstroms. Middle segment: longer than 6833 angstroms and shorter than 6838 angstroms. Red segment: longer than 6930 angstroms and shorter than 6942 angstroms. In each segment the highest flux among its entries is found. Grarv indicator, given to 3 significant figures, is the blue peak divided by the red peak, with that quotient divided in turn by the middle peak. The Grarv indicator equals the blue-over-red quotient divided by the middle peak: 0.224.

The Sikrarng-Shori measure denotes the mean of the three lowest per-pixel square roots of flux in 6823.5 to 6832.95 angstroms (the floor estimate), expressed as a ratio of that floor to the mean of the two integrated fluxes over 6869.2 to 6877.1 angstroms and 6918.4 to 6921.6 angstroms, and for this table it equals 0.084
